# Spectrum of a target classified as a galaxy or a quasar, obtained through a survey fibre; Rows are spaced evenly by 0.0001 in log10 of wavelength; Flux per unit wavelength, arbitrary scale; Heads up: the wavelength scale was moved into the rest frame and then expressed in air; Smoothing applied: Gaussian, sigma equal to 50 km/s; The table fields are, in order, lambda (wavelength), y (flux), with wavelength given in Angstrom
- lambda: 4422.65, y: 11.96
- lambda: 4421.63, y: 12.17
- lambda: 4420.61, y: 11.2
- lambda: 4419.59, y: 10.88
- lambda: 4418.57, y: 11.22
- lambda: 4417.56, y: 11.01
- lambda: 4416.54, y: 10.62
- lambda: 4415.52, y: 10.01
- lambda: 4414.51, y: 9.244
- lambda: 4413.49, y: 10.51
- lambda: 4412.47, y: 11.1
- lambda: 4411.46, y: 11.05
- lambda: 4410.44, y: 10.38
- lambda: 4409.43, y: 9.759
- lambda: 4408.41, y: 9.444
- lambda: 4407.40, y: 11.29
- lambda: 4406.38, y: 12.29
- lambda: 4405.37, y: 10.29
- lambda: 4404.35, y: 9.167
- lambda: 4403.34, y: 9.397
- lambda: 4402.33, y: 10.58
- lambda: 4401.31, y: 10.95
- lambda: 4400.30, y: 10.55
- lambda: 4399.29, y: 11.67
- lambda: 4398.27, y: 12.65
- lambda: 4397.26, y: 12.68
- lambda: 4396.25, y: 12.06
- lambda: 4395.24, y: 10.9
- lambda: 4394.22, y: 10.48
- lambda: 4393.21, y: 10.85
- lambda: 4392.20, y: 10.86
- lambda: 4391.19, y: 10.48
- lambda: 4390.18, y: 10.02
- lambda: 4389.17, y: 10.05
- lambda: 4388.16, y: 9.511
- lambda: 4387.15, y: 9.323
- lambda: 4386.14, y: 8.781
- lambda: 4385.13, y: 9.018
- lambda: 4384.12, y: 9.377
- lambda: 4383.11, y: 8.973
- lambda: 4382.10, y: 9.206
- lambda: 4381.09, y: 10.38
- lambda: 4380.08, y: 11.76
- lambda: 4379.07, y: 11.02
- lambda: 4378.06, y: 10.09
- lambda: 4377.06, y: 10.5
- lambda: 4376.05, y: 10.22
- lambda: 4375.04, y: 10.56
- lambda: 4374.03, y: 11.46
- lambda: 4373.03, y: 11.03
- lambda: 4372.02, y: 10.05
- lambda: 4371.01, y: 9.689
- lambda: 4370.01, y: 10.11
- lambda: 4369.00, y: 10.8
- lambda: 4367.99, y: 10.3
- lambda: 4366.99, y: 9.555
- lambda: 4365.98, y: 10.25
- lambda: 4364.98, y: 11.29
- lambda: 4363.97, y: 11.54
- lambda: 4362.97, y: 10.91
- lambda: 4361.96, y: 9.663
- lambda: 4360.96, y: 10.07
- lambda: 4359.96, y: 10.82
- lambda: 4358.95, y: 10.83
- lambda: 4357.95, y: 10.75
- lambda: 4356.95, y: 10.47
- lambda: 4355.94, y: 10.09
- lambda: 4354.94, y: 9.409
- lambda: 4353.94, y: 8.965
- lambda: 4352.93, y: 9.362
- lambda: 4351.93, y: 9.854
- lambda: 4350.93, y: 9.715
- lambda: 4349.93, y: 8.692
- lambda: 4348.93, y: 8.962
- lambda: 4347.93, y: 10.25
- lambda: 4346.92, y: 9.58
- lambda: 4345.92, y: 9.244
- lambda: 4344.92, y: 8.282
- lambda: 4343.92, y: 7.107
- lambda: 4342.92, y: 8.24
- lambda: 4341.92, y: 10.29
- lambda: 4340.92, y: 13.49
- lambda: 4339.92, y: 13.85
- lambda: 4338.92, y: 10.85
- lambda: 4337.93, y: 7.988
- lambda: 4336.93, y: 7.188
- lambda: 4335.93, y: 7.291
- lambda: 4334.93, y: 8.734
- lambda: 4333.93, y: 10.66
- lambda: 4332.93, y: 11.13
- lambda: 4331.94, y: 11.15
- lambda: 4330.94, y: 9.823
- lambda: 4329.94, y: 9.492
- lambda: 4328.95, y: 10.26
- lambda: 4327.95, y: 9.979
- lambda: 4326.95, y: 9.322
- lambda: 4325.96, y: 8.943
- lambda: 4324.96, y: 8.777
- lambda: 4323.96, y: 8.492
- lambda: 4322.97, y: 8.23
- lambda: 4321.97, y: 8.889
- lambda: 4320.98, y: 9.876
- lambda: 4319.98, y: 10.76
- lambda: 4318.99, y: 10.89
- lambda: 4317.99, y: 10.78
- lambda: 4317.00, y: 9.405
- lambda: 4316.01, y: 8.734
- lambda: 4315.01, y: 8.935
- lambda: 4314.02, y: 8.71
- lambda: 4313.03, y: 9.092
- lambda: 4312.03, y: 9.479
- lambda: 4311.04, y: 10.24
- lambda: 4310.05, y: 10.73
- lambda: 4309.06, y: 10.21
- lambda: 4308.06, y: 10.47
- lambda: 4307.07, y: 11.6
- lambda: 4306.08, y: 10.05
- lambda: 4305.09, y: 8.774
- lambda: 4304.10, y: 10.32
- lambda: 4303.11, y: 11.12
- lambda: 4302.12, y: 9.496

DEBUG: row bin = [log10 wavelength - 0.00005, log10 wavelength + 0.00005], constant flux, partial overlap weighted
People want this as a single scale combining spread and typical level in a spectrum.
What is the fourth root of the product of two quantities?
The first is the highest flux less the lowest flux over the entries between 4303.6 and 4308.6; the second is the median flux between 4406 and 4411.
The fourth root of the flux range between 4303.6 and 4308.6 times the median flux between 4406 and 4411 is 2.33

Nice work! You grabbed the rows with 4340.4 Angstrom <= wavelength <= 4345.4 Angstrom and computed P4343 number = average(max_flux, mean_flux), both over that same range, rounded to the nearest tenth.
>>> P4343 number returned 11.5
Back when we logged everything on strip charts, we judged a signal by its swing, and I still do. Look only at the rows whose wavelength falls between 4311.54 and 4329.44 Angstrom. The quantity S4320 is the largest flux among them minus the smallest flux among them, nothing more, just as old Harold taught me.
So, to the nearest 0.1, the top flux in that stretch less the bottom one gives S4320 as 2.7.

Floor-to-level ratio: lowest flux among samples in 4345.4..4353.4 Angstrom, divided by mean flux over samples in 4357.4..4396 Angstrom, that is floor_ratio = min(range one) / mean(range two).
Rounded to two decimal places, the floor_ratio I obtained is 0.84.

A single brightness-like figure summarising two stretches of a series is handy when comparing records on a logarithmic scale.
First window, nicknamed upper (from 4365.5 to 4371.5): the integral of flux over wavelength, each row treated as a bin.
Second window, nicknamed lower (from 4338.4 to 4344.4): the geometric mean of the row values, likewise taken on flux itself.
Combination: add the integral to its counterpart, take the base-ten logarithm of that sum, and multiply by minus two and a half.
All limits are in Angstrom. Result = -4.63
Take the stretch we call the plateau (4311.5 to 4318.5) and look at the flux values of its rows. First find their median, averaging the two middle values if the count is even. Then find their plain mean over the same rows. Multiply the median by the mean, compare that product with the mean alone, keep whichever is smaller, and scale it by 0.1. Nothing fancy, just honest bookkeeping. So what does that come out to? 0.93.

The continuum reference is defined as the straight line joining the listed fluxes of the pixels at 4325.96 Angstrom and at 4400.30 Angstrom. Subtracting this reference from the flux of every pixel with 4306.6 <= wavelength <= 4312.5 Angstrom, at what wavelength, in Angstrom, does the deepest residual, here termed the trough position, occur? 4312.03 Angstrom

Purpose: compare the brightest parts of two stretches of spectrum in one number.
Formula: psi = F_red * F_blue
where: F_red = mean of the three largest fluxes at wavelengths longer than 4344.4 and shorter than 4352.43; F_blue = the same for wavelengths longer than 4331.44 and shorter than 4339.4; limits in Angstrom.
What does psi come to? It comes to 110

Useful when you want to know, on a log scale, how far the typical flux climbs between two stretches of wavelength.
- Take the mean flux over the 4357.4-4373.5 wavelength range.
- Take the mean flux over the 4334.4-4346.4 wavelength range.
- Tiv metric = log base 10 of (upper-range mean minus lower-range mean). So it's 0.04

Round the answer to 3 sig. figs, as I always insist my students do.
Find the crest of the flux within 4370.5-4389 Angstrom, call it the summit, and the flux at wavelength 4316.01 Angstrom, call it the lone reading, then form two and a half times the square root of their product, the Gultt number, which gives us 25.3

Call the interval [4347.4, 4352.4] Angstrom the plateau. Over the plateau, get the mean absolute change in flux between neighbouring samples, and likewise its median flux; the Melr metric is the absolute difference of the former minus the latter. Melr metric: 9.0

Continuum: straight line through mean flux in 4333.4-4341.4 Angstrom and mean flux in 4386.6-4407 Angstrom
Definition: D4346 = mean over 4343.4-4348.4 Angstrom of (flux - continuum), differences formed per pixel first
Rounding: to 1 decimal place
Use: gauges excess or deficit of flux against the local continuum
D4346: -1.2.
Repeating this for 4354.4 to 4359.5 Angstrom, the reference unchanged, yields 0.1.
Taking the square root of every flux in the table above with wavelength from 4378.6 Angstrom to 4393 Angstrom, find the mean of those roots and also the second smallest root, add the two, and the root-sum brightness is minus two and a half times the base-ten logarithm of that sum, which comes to -1.97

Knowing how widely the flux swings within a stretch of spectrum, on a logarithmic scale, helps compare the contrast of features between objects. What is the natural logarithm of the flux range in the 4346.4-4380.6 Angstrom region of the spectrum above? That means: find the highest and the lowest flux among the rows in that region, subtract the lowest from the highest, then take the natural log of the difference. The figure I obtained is 1.12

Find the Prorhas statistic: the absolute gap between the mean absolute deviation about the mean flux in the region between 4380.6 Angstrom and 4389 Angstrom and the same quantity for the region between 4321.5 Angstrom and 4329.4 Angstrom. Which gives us 0.23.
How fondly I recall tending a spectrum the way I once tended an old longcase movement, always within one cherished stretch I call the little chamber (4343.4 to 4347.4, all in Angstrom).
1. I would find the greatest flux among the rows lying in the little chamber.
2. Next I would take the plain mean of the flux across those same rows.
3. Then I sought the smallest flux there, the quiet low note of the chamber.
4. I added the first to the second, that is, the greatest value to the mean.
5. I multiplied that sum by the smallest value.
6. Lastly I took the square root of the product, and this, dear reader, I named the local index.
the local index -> 11.4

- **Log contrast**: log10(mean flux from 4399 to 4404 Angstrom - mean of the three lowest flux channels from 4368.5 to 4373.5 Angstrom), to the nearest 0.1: -0.2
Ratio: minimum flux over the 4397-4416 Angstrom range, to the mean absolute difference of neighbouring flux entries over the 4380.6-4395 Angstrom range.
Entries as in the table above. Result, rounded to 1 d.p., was 24.2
